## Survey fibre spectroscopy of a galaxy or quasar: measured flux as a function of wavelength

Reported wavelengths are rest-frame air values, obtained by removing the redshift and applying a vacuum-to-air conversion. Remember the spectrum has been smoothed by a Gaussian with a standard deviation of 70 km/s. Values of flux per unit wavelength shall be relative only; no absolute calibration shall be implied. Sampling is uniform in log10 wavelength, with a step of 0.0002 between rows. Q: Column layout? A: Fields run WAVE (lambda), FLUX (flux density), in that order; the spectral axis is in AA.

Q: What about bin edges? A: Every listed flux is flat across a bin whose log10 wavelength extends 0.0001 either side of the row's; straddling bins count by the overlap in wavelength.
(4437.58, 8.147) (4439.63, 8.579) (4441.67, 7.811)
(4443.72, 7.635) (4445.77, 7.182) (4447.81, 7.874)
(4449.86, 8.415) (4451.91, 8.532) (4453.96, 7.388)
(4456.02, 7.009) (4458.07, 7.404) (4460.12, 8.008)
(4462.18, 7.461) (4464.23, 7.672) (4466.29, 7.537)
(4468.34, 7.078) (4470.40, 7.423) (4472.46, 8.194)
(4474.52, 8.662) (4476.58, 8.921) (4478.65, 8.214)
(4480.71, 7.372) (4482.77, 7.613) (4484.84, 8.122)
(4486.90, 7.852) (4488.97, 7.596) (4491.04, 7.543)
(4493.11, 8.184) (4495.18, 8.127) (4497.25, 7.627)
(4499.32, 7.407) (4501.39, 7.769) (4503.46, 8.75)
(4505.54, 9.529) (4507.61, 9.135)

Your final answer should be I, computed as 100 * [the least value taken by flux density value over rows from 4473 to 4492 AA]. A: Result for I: 737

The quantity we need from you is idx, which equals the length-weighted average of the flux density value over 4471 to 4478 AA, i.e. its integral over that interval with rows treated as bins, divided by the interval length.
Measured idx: 8.49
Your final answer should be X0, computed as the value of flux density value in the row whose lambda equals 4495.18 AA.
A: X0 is 8.127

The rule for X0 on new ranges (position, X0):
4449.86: 8.415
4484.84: 8.122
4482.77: 7.613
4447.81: 7.874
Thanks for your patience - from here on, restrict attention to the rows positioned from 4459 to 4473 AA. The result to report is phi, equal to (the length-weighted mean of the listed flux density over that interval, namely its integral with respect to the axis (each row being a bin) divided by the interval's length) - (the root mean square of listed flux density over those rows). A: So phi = -0.027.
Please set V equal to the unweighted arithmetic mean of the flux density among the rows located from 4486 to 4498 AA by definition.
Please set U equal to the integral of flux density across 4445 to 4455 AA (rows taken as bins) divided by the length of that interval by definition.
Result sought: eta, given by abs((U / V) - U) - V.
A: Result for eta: -0.94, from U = 7.89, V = 7.8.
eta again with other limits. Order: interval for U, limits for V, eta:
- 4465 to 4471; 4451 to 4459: -1.20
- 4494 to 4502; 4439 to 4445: -1.23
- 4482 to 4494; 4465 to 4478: -1.14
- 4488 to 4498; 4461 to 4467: -0.77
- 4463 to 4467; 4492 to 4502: -1.19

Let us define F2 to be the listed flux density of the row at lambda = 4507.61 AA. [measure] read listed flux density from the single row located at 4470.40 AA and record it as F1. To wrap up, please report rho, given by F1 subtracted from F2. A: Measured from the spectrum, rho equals 1.7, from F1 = 7.423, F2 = 9.135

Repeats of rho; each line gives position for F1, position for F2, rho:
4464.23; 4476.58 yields 1.2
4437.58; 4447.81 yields -0.3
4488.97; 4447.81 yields 0.3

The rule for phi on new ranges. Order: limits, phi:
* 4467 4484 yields -0.029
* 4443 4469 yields -0.004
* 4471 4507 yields -0.016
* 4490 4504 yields -0.039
